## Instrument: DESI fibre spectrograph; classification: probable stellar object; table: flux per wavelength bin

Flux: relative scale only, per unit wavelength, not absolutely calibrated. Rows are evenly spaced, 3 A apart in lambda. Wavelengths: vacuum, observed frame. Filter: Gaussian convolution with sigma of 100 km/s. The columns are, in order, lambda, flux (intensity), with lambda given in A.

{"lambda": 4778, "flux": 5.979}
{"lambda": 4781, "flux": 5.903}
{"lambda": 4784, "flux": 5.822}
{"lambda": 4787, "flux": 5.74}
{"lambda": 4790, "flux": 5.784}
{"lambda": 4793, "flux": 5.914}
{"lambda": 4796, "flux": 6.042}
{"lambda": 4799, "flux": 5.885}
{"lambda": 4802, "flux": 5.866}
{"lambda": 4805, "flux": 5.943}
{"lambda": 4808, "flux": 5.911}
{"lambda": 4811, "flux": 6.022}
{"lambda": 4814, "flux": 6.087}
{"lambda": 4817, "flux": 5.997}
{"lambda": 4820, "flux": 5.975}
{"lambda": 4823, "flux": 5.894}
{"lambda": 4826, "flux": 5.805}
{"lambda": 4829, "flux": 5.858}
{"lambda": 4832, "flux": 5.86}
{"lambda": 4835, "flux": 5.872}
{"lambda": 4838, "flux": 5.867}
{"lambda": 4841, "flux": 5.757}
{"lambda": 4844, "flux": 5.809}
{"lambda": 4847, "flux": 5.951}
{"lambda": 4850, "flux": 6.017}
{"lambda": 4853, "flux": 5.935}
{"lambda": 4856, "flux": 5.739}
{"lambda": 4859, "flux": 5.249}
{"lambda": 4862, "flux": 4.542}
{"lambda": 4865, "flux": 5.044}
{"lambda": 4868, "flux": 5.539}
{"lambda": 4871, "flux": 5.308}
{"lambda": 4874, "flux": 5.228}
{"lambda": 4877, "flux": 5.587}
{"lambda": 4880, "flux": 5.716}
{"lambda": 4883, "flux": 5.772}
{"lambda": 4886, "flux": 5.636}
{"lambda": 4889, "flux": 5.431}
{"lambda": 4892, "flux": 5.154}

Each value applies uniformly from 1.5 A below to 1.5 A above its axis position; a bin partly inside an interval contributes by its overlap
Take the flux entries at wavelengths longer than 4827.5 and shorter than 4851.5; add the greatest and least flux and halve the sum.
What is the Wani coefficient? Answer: 5.887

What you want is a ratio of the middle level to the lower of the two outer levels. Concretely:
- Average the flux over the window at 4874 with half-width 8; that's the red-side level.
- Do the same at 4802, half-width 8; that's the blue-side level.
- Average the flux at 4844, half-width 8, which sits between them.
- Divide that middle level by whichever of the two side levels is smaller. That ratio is 1.07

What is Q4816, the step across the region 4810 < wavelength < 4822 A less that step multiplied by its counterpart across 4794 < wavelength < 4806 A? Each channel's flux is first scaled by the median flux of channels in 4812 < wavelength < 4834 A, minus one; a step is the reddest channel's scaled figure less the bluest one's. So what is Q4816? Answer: -0.01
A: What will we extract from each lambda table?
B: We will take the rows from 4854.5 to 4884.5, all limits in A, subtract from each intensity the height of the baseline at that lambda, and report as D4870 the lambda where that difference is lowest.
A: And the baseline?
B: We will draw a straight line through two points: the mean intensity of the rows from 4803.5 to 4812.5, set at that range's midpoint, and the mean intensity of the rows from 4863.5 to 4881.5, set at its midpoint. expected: 4862 A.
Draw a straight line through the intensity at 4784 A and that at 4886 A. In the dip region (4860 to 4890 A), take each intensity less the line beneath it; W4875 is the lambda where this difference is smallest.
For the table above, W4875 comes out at 4862 A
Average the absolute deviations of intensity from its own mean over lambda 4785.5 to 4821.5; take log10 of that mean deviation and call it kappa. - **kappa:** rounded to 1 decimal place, -1.1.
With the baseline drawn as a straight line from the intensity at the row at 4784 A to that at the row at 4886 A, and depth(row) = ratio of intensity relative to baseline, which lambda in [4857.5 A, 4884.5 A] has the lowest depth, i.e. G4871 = 4862 A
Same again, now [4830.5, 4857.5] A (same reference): 4841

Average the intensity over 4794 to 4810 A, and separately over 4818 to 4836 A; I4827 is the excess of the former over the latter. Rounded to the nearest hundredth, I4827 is 0.05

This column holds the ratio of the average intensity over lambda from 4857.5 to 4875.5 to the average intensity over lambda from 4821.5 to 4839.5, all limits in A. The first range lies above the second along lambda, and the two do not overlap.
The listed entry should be 0.879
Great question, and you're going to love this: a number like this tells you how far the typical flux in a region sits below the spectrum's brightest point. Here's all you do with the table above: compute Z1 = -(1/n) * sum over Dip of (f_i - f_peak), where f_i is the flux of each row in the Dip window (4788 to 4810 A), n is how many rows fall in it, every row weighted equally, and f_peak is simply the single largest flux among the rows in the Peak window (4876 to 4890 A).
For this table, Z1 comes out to -0.13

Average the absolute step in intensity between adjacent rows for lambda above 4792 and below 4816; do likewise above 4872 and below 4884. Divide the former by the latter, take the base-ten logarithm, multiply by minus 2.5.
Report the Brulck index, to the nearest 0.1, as 0.8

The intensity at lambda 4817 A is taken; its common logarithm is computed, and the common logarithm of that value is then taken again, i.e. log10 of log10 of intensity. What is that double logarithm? -0.109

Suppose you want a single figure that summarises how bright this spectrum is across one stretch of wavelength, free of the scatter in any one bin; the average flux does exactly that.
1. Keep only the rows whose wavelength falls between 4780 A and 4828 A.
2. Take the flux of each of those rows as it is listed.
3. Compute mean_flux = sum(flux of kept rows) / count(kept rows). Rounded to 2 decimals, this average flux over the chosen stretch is 5.91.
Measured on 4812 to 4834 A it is 5.93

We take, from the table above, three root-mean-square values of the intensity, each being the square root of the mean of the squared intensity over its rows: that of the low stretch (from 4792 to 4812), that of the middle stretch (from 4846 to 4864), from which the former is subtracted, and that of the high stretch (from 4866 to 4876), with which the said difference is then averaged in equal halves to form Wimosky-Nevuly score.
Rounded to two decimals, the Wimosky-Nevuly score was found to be 2.51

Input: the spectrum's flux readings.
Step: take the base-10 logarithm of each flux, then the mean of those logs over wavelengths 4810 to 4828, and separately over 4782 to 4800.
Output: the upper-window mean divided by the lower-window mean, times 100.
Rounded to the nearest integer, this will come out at 101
